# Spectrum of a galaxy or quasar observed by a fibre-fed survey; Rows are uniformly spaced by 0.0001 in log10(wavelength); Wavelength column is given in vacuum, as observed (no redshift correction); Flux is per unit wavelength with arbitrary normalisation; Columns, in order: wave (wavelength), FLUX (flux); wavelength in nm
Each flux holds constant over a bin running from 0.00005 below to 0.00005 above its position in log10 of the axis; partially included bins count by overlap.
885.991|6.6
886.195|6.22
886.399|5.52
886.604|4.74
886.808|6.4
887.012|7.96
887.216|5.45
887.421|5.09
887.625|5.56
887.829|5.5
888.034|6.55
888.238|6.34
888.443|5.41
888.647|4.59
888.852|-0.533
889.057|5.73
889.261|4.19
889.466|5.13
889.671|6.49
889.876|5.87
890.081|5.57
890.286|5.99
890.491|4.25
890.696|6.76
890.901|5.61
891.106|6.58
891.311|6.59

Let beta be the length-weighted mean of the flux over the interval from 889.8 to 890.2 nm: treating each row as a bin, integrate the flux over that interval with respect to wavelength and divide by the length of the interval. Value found 5.7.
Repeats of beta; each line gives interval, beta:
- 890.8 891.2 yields 6.1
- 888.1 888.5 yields 6.0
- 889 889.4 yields 4.9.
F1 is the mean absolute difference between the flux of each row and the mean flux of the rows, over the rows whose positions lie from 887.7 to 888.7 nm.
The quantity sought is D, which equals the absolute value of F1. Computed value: 0.6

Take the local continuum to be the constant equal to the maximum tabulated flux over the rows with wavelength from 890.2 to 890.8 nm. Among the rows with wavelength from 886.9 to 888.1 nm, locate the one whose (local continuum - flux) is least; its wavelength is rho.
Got 887.012 nm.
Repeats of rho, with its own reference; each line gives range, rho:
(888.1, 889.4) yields 888.238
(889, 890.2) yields 889.671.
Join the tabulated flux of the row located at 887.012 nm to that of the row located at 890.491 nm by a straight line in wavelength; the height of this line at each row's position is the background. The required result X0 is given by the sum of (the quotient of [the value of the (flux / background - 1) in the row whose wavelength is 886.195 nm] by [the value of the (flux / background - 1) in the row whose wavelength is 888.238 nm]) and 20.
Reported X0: 26.3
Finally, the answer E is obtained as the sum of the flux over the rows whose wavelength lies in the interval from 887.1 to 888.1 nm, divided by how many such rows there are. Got 5.6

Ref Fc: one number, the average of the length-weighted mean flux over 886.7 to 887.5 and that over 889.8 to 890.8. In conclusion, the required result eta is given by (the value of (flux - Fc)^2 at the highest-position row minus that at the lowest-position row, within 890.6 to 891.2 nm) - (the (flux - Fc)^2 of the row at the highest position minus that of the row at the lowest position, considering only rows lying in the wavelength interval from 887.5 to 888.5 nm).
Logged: -0.4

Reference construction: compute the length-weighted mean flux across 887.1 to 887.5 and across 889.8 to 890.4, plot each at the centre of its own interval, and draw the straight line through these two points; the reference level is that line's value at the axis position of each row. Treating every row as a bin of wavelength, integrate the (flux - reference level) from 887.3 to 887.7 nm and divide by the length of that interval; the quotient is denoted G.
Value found -0.1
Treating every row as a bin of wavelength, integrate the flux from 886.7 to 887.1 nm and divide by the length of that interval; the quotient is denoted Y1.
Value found 7.1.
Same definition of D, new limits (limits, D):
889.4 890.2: 0.4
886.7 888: 0.8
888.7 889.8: 1.9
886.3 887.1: 1.0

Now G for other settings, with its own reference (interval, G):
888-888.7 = 0.2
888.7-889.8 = -1.4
